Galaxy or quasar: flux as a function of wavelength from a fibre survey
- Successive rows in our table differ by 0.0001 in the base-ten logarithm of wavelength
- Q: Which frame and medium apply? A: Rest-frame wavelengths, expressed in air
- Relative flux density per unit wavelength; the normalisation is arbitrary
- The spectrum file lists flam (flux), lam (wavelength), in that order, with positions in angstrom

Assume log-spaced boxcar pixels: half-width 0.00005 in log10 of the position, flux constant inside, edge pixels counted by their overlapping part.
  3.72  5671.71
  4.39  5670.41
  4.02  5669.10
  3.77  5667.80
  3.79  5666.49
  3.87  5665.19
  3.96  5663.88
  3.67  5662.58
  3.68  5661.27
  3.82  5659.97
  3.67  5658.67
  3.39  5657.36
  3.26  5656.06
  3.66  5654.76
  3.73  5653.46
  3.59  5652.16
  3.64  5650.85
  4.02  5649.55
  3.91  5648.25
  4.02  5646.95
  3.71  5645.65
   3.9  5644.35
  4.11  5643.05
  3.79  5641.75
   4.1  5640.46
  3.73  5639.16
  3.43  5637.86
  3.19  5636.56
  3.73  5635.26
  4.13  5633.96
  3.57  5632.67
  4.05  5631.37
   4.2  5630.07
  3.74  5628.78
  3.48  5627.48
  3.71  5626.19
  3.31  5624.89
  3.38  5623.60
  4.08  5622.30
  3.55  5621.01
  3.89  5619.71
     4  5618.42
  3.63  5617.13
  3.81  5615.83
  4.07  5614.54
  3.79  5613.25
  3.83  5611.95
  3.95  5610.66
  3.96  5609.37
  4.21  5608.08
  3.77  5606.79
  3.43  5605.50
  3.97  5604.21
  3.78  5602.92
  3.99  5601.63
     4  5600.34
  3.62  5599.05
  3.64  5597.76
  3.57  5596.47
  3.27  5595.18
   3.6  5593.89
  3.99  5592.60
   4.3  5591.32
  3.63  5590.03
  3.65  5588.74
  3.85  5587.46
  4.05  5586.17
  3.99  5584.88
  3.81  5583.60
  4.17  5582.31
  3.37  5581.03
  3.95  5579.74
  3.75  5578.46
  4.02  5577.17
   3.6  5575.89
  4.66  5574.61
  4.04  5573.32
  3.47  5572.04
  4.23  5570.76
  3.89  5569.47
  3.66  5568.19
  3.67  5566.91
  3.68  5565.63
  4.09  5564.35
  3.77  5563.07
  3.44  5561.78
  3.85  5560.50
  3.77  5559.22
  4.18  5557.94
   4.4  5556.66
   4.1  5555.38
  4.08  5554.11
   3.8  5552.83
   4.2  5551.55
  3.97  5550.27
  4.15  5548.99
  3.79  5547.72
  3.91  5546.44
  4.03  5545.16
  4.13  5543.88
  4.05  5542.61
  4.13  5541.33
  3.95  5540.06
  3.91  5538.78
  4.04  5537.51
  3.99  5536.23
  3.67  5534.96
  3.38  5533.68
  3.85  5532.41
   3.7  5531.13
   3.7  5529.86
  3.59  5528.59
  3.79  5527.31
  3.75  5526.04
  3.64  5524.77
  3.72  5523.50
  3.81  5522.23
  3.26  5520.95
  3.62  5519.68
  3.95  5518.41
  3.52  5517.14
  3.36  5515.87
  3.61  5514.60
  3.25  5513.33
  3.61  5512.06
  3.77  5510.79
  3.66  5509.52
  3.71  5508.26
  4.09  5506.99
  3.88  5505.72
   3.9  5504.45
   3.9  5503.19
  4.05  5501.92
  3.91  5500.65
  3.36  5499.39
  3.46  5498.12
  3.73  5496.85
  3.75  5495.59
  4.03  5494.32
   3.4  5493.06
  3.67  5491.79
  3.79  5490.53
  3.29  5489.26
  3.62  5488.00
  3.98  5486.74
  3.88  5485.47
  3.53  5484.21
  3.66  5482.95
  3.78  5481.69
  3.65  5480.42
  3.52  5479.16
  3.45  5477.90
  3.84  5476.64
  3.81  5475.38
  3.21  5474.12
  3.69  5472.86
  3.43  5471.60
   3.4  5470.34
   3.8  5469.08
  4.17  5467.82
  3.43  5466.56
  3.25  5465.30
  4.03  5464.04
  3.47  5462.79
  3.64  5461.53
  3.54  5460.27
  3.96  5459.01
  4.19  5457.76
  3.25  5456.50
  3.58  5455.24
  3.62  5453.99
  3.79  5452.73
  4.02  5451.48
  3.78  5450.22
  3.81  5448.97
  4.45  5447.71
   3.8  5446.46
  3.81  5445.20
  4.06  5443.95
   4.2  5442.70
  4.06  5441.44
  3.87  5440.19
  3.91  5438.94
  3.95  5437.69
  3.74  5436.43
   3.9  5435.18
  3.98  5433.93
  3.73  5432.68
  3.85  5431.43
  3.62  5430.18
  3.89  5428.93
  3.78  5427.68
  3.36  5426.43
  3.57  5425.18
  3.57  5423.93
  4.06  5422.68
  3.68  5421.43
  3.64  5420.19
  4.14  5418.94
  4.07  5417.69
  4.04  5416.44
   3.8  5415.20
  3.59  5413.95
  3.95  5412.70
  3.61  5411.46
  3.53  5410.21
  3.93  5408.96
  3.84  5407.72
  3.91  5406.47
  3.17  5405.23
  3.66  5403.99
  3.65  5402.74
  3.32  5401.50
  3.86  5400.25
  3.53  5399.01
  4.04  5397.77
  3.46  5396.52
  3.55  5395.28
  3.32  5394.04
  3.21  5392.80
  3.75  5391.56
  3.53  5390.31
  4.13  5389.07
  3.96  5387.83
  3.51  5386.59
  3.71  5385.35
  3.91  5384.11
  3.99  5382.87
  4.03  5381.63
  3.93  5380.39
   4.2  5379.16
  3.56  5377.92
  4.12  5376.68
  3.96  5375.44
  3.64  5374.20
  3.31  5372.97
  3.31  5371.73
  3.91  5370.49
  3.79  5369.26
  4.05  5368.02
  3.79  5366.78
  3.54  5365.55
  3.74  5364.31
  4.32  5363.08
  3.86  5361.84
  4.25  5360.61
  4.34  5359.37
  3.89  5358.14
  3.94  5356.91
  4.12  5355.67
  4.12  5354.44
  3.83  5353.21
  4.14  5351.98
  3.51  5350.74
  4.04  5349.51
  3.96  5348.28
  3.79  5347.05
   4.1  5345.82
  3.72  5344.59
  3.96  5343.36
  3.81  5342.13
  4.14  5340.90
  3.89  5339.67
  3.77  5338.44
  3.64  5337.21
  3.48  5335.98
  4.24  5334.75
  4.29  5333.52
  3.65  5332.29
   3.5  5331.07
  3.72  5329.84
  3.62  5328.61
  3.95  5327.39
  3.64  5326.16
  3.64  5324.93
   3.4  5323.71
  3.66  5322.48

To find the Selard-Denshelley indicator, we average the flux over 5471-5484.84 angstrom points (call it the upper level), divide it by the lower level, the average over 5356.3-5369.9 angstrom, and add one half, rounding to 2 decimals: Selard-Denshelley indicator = 1.41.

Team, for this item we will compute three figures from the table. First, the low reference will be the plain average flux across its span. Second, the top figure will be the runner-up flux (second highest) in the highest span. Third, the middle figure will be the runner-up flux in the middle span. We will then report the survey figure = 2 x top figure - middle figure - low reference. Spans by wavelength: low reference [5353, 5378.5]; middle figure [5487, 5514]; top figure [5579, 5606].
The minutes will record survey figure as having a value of 0.41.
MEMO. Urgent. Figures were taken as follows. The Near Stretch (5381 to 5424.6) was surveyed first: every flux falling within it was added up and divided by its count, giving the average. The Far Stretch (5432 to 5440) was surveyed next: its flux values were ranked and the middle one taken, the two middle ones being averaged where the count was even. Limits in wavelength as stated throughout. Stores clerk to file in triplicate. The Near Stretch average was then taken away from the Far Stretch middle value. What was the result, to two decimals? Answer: 0.17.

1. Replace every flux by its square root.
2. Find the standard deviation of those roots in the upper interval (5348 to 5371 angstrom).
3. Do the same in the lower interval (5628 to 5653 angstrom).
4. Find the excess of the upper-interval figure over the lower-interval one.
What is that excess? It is -0.010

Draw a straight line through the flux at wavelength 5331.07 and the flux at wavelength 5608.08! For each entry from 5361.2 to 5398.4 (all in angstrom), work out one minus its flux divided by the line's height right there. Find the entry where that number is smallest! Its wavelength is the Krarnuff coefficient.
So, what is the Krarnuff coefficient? 5363.08 angstrom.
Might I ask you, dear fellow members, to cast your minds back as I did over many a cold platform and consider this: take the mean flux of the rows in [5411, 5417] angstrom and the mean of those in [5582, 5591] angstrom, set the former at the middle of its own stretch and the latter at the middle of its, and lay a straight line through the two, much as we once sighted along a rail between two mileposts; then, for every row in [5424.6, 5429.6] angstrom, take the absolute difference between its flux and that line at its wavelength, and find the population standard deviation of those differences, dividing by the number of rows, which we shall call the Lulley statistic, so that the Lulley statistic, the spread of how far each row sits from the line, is 0.16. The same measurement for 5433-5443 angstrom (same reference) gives 0.10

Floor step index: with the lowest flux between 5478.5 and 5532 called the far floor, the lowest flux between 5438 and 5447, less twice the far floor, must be -2.7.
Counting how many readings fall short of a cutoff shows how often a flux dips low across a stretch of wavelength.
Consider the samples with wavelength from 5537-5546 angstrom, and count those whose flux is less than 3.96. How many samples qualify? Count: 2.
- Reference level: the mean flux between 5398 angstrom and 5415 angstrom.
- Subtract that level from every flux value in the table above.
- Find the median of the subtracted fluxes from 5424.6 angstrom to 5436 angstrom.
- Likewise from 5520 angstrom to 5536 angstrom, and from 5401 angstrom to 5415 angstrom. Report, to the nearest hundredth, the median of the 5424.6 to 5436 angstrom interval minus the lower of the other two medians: 0.13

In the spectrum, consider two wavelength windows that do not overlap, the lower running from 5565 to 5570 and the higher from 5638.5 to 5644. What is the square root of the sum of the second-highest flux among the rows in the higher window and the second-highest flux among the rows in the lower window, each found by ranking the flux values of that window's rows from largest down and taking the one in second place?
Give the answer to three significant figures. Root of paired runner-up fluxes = 2.79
